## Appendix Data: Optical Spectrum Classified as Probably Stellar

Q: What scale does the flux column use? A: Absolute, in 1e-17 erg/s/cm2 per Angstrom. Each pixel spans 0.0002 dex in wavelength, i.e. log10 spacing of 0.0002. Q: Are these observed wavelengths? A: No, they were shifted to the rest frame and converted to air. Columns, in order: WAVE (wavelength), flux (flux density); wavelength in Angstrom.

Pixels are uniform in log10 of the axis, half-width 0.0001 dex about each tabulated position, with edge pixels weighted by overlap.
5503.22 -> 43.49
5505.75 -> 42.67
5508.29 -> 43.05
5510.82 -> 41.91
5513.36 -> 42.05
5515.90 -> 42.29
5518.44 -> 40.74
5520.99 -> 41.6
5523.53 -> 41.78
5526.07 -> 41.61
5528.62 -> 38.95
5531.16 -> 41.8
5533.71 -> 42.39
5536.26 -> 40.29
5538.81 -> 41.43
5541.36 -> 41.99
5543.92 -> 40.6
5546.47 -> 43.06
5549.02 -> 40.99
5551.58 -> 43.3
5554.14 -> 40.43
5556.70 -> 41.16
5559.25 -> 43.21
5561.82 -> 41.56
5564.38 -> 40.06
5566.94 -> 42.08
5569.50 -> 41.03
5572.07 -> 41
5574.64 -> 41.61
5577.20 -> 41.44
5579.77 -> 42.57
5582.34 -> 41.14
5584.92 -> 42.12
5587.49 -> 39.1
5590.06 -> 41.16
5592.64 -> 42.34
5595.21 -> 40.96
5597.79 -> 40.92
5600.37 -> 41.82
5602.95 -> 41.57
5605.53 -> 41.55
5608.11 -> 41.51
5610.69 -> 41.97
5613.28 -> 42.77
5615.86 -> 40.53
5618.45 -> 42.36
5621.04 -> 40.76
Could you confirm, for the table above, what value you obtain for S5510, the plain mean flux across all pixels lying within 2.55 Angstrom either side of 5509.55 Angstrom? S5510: 42.5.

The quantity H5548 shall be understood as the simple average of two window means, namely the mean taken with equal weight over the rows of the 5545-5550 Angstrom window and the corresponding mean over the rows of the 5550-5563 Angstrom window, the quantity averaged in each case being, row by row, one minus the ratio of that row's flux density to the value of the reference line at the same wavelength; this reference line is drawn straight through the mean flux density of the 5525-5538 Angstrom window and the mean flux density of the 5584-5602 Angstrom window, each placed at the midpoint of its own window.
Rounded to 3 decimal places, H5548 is -0.022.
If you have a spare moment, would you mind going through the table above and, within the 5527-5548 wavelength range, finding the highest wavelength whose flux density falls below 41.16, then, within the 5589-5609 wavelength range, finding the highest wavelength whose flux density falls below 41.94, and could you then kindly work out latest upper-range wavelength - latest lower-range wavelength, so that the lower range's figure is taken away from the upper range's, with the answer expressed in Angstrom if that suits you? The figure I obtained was 64.2 Angstrom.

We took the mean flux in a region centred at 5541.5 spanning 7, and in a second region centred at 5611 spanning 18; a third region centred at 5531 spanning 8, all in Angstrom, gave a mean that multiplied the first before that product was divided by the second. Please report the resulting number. 40.6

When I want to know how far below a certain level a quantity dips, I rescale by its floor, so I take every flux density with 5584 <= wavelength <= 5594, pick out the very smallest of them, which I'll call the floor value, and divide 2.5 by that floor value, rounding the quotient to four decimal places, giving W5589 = 0.0639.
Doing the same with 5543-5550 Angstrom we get 0.0616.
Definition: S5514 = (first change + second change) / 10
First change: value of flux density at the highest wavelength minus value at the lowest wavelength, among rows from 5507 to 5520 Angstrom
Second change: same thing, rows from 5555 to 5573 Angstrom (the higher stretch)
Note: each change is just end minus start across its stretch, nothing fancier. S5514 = -0.25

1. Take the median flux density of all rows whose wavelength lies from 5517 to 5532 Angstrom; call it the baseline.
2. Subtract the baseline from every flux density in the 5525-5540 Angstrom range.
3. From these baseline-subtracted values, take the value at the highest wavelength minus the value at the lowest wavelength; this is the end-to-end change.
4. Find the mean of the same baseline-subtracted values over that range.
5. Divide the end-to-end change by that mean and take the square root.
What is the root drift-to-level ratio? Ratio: 0.6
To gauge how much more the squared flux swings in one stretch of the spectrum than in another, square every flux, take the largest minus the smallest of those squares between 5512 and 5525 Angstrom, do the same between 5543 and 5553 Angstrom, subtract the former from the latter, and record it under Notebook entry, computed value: 98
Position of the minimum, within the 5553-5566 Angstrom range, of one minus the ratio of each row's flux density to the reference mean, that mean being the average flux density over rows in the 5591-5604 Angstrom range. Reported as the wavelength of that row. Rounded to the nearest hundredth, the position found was 5559.25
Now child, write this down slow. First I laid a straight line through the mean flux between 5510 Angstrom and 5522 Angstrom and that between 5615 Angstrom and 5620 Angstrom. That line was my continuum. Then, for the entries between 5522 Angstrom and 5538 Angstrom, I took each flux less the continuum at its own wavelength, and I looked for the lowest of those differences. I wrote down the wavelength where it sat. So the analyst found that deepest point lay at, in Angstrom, 5528.62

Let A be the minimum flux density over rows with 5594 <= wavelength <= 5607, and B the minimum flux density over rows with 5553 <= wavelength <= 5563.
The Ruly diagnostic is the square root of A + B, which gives 9.02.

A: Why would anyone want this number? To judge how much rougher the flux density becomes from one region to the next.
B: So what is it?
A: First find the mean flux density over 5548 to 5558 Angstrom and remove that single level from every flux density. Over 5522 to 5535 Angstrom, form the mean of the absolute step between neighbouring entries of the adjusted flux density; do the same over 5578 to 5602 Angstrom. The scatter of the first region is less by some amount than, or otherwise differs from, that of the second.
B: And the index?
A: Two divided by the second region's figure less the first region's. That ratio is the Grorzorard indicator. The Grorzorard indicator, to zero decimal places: -10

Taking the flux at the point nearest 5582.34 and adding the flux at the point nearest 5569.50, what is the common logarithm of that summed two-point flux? 1.91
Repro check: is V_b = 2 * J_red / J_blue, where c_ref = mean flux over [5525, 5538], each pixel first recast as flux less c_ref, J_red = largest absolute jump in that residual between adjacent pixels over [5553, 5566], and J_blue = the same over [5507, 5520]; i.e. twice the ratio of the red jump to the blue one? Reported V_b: 2.6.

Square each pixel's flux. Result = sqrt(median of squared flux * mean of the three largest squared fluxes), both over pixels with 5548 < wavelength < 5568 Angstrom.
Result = 1773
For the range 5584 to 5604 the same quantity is 1741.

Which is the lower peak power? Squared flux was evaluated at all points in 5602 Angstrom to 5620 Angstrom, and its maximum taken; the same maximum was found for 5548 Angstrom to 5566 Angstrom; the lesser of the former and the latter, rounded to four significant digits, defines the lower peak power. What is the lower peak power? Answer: 1829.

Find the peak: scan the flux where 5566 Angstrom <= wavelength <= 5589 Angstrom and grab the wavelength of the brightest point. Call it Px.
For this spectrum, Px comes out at 5579.77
